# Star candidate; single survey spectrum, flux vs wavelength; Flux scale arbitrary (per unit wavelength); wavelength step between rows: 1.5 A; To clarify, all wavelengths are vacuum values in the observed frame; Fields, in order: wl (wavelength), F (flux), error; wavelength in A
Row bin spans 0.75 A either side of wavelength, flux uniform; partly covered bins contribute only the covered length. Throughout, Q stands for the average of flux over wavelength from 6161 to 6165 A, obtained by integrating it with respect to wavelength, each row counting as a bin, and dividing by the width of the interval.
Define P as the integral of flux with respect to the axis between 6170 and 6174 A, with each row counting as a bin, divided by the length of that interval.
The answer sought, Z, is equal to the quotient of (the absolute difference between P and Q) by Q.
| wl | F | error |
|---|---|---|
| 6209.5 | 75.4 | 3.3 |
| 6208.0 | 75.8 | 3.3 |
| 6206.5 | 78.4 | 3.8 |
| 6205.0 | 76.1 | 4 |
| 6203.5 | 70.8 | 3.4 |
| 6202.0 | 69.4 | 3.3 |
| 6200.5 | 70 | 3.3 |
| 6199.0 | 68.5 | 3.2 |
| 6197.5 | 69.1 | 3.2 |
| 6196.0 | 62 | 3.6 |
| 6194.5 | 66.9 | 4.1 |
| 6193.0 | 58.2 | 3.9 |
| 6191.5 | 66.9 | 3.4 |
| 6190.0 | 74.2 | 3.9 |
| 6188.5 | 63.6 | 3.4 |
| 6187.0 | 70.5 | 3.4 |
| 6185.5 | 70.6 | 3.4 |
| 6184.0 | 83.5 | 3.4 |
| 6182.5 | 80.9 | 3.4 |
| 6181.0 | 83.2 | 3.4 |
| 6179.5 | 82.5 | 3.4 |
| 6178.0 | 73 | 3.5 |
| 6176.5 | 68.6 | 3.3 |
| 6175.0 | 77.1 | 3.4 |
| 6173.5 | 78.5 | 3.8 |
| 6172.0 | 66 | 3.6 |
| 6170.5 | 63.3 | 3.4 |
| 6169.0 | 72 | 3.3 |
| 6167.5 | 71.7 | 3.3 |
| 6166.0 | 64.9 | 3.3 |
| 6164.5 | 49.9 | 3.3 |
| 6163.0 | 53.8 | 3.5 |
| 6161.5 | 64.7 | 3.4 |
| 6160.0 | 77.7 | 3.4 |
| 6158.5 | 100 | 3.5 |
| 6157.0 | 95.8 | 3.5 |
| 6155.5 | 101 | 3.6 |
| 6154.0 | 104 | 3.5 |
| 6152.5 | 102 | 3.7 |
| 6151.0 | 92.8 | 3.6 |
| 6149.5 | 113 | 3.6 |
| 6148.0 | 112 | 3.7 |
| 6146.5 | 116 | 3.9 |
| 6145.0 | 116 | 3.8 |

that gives 0.23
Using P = 69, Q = 56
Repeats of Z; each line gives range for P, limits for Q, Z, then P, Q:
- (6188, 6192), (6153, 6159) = 0.32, 69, 100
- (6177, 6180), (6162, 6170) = 0.22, 77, 63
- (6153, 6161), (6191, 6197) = 0.49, 95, 64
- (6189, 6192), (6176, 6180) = 0.06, 70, 75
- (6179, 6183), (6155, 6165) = 0.06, 82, 78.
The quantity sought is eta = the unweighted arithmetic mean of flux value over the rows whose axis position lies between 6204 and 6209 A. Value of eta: 77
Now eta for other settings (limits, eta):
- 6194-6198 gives 66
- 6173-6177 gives 75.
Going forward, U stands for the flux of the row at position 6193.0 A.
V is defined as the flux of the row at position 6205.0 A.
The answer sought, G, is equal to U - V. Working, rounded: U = 58.2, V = 76.1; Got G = -18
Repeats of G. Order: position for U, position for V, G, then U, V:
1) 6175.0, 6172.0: 11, 77.1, 66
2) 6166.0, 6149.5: -48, 64.9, 113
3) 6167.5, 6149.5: -41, 71.7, 113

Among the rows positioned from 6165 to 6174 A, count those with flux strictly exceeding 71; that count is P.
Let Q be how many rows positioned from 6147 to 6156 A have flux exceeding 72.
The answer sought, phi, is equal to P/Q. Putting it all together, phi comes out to 0.5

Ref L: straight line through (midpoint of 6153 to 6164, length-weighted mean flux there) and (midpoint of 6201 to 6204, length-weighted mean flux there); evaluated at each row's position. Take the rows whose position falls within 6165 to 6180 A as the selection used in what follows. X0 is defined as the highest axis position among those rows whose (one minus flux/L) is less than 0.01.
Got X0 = 6179.5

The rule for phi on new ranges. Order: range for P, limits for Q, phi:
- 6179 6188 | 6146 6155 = 0.7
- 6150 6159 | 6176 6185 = 1.2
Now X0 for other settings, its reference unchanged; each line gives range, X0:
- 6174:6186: 6184.0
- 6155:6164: 6158.5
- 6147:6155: 6154.0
